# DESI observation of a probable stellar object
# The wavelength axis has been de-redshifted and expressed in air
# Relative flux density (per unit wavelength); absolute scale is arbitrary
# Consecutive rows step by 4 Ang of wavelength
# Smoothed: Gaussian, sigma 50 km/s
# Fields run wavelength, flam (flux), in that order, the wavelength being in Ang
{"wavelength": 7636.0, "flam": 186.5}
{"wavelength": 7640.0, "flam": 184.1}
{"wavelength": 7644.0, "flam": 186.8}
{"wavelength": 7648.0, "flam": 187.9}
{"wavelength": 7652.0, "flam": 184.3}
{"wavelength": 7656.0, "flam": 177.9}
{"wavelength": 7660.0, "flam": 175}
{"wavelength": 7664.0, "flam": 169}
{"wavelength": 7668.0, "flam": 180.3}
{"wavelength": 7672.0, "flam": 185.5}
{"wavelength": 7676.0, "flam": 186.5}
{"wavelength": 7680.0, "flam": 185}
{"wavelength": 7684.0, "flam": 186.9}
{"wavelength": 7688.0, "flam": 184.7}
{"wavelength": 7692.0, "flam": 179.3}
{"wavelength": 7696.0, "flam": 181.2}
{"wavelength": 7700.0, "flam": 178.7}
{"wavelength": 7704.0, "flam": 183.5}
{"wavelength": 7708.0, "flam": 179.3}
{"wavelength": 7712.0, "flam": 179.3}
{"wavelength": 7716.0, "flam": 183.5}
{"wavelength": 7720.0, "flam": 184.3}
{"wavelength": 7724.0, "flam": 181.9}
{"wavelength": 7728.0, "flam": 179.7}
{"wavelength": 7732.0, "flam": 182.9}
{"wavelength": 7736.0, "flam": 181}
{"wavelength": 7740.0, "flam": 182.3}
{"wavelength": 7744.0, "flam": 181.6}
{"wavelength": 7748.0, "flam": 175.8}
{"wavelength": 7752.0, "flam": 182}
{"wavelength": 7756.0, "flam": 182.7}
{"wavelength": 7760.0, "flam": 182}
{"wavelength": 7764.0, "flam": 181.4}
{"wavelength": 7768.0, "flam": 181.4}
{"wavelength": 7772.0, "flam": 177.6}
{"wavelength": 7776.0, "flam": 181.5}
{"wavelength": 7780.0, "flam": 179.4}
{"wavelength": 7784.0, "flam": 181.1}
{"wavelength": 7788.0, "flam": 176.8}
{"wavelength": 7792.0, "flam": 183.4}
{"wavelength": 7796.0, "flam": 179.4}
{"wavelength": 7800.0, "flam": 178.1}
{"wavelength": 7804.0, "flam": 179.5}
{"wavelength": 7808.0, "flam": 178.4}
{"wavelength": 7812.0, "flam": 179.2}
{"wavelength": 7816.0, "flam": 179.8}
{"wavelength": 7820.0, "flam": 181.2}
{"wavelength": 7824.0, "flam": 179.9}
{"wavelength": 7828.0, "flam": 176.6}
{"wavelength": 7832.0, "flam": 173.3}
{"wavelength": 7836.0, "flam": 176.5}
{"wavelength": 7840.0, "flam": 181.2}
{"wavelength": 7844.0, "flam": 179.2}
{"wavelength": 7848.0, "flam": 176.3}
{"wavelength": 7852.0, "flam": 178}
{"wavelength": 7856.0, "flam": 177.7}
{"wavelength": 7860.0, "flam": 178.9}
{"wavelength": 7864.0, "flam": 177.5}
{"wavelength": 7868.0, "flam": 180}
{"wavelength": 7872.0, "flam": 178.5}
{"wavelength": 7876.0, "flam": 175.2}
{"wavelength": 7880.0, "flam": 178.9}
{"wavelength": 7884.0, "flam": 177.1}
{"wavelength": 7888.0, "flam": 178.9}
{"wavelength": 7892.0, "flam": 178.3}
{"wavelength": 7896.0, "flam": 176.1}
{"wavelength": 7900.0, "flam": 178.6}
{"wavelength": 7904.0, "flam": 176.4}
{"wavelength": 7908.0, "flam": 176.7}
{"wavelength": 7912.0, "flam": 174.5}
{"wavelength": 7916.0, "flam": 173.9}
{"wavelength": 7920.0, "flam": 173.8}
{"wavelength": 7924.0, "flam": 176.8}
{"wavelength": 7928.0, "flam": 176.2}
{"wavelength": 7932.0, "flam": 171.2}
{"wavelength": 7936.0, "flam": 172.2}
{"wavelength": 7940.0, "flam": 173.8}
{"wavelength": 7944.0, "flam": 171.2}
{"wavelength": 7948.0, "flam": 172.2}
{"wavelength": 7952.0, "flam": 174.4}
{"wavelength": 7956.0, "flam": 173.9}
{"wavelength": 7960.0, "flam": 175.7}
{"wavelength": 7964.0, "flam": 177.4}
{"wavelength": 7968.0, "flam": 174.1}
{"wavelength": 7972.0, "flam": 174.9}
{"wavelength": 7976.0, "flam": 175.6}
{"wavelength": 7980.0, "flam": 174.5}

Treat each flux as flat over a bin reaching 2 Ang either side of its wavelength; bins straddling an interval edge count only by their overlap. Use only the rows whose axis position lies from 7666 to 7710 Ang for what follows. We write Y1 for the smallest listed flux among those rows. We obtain 178.7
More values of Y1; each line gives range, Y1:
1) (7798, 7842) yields 173.3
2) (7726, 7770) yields 175.8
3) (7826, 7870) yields 173.3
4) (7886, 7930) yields 173.8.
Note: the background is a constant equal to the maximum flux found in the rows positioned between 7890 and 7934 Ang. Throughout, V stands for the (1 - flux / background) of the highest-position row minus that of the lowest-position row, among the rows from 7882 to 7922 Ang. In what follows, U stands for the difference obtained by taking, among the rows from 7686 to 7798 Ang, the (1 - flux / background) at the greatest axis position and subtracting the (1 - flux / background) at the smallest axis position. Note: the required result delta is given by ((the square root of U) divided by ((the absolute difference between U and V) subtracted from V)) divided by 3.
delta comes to 8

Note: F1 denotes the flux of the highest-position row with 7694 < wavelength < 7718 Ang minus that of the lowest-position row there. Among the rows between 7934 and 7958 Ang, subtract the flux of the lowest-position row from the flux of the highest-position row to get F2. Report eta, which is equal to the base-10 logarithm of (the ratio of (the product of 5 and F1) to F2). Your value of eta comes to 0.83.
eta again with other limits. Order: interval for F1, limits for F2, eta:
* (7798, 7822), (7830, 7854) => 0.52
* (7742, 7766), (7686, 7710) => -0.73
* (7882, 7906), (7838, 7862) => 0.18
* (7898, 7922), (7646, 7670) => 0.50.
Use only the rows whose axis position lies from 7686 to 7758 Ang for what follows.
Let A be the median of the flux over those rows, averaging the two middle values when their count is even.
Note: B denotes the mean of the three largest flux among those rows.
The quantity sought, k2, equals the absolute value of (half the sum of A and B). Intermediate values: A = 182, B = 184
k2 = 183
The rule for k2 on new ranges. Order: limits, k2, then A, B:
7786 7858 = 180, 179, 182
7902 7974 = 176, 174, 177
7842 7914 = 179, 178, 179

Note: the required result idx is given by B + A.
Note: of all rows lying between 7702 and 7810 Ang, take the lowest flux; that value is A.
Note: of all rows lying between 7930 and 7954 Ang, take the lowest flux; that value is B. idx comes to 347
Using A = 175.8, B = 171.2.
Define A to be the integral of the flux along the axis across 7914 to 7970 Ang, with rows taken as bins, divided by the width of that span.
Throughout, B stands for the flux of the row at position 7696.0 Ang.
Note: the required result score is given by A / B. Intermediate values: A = 174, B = 181.2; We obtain 0.96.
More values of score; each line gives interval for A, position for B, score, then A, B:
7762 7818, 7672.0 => 0.97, 180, 185.5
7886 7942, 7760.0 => 0.96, 176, 182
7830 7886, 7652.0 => 0.96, 178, 184.3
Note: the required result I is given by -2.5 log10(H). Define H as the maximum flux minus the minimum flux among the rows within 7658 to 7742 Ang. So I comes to -3.1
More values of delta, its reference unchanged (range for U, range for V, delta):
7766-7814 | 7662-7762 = 0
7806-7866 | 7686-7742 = 5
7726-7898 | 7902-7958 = 6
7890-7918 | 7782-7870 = -4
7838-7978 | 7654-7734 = -1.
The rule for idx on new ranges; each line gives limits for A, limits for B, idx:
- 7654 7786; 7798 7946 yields 340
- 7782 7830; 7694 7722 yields 355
